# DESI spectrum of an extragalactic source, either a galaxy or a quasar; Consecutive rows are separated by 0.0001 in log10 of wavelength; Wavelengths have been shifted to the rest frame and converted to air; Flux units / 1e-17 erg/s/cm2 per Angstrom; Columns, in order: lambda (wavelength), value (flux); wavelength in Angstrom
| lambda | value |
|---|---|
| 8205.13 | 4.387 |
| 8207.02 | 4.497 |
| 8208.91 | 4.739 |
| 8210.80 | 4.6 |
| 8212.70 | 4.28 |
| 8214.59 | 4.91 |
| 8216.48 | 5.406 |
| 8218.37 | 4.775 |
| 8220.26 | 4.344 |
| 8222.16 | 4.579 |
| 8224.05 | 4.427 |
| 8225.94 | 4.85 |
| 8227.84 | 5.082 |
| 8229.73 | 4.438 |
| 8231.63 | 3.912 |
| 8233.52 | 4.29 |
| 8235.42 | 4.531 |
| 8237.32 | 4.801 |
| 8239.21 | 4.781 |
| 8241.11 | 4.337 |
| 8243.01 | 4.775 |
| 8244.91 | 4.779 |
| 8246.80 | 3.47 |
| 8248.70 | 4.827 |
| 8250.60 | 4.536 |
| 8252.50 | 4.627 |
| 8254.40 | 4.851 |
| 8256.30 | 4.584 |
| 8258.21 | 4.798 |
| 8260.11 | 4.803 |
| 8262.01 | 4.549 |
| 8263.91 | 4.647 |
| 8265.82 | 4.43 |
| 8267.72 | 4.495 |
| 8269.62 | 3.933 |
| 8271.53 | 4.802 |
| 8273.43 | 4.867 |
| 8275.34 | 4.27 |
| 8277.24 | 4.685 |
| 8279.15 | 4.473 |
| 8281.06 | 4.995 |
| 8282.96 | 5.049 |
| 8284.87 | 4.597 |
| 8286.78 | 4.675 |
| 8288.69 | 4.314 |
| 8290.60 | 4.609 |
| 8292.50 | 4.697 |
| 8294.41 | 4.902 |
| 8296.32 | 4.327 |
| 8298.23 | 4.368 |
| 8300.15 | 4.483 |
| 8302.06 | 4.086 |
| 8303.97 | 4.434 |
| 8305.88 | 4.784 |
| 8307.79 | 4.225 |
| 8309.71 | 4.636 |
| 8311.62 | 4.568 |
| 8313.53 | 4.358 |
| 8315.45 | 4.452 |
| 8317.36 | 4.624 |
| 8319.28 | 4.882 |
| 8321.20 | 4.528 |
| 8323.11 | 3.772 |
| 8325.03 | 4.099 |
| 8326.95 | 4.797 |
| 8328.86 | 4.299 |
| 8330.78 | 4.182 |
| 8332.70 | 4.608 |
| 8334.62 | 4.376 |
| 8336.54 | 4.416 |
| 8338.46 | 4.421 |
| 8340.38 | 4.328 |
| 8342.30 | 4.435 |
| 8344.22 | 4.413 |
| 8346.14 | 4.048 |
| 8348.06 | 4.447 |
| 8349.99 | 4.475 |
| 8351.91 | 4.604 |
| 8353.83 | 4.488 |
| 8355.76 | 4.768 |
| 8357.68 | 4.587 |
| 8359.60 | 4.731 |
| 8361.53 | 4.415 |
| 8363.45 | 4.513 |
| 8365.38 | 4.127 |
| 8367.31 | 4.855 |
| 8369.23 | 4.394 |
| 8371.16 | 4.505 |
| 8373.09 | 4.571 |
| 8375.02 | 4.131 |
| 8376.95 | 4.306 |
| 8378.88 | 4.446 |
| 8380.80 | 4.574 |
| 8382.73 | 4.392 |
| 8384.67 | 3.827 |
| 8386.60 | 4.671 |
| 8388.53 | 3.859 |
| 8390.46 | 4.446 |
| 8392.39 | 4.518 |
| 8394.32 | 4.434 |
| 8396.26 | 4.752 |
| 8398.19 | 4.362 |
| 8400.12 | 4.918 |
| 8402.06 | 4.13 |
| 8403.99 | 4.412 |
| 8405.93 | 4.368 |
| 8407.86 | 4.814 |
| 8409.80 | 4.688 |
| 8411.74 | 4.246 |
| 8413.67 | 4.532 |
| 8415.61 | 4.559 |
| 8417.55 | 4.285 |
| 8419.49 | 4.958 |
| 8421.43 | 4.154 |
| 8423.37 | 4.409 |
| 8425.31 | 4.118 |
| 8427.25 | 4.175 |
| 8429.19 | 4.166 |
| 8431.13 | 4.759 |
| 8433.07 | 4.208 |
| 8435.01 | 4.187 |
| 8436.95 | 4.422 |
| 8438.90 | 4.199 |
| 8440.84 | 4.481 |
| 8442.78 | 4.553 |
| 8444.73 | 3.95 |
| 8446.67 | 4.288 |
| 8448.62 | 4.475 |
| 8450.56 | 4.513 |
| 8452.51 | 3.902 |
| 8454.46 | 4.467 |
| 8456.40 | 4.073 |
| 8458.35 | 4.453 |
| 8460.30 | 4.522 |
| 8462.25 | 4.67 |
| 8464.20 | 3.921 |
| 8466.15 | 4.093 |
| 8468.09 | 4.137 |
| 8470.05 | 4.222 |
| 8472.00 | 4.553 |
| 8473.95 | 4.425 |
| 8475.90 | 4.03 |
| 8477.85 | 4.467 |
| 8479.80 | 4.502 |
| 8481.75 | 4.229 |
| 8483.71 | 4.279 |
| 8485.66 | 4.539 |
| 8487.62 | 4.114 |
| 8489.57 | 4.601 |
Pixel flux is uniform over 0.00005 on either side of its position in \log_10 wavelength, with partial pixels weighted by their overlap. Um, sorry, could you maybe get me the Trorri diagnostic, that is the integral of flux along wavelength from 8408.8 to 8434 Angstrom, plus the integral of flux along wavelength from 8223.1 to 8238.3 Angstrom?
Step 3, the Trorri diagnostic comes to 180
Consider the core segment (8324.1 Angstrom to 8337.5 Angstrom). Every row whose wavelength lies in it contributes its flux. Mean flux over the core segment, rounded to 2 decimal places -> 4.40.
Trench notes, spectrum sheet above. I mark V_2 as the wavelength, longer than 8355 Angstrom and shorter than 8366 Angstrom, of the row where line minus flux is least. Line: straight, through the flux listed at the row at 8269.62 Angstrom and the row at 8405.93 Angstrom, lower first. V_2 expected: 8355.76 Angstrom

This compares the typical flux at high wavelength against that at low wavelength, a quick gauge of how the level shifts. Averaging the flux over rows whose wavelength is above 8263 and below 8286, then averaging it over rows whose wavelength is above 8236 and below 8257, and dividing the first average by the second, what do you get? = 1.005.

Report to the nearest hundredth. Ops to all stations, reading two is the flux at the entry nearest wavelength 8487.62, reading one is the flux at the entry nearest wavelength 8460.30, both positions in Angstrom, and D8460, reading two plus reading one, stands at 8.64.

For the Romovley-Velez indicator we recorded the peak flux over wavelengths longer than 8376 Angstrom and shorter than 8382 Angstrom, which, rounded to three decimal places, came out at 4.574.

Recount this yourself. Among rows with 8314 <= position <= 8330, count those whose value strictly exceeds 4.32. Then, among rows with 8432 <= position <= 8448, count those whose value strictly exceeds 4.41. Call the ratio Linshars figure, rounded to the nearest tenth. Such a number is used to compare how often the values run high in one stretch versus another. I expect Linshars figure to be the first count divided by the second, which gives 1.7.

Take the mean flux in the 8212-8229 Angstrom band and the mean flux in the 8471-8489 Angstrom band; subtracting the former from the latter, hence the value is -0.39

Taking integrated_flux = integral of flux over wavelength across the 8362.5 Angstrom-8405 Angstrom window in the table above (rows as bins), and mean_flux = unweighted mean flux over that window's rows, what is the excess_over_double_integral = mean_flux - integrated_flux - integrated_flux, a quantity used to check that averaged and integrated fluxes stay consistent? -371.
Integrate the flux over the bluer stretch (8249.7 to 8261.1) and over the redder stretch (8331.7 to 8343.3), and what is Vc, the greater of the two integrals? 53.6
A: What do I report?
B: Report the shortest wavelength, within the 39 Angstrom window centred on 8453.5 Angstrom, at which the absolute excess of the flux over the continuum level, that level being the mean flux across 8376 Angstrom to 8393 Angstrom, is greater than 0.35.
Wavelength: 8444.73 Angstrom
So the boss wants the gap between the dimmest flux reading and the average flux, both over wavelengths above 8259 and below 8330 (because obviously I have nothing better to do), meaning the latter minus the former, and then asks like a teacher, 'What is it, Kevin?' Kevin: 0.76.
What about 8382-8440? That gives 0.57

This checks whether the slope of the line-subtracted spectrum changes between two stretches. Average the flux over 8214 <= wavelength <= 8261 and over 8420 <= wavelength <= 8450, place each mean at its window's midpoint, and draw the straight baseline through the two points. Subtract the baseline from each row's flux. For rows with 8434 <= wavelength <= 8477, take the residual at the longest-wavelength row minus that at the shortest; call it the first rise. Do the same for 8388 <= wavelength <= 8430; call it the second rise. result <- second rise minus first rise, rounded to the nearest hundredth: 0.46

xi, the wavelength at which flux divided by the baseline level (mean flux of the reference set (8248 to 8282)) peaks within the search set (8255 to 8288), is 8282.96 Angstrom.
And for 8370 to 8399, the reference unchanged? 8396.26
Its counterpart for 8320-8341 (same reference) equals 8326.95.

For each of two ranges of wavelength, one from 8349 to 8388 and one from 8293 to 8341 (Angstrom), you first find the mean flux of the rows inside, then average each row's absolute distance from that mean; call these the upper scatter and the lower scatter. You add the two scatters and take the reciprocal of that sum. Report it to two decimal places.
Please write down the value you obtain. 2.73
